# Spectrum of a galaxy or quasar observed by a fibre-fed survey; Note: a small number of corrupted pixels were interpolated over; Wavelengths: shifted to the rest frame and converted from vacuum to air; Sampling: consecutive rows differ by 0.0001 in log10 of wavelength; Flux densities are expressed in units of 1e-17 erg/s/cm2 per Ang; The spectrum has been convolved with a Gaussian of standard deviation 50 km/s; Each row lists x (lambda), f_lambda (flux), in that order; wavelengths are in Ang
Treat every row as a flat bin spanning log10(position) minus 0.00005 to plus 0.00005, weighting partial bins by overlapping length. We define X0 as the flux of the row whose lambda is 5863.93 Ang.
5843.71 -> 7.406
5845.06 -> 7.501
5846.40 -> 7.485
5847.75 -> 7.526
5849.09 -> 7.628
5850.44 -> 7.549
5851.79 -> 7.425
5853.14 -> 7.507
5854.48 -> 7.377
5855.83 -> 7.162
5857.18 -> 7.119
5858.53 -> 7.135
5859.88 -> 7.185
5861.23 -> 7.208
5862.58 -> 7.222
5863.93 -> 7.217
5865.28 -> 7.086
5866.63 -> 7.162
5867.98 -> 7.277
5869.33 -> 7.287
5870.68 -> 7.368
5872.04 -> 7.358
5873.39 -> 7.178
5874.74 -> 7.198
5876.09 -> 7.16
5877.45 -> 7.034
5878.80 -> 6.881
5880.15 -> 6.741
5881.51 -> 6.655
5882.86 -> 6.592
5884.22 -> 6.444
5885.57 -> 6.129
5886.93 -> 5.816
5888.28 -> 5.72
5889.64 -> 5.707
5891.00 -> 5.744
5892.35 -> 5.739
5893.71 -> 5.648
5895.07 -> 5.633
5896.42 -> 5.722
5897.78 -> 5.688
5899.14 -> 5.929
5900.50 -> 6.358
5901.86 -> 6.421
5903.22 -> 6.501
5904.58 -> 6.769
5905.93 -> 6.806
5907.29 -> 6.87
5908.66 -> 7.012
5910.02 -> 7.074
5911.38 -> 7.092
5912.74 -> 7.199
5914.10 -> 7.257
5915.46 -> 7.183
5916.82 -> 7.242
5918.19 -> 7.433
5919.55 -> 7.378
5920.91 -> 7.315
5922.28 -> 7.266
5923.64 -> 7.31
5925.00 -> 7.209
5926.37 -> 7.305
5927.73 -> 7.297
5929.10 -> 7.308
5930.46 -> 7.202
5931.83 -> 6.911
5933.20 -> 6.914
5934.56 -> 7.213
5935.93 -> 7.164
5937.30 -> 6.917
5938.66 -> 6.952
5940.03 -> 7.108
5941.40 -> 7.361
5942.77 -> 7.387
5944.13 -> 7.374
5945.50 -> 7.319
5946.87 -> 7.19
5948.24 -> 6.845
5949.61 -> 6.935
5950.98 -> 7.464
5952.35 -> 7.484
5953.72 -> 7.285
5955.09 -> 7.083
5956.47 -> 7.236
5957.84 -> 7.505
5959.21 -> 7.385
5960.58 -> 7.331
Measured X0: 7.217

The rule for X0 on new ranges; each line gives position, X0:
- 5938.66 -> 6.952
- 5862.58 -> 7.222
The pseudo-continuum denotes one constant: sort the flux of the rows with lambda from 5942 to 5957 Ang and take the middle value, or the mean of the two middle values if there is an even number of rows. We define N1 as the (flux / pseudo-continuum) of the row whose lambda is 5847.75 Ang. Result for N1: 1.03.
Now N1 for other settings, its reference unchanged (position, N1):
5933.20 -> 0.95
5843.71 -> 1.02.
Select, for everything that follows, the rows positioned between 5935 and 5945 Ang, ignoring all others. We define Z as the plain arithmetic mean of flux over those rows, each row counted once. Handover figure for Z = 7.2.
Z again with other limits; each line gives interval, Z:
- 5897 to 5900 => 5.8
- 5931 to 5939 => 7.0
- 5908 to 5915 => 7.1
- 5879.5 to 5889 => 6.3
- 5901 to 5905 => 6.6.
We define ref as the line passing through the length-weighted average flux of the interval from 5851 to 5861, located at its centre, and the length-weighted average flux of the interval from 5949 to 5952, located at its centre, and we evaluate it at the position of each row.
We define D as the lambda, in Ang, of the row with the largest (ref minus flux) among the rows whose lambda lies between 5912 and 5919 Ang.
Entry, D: 5915.46 Ang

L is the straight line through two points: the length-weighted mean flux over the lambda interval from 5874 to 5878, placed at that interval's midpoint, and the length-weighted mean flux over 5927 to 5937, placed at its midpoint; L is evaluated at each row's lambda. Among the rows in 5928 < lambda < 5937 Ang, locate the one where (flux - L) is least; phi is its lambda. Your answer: 5931.83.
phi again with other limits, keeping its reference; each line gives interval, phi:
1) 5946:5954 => 5948.24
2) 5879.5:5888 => 5886.93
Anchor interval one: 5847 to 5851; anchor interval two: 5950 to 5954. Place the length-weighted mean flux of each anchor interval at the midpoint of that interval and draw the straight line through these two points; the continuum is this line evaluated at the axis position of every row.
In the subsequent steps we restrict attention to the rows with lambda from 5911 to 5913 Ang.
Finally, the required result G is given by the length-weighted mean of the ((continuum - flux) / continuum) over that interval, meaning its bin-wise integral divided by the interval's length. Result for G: 0.04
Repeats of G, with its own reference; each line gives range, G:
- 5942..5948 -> 0.02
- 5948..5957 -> 0.02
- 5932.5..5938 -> 0.05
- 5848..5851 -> 0.00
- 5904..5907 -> 0.09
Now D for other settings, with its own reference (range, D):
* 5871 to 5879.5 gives 5878.80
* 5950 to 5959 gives 5955.09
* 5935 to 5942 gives 5937.30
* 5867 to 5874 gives 5873.39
